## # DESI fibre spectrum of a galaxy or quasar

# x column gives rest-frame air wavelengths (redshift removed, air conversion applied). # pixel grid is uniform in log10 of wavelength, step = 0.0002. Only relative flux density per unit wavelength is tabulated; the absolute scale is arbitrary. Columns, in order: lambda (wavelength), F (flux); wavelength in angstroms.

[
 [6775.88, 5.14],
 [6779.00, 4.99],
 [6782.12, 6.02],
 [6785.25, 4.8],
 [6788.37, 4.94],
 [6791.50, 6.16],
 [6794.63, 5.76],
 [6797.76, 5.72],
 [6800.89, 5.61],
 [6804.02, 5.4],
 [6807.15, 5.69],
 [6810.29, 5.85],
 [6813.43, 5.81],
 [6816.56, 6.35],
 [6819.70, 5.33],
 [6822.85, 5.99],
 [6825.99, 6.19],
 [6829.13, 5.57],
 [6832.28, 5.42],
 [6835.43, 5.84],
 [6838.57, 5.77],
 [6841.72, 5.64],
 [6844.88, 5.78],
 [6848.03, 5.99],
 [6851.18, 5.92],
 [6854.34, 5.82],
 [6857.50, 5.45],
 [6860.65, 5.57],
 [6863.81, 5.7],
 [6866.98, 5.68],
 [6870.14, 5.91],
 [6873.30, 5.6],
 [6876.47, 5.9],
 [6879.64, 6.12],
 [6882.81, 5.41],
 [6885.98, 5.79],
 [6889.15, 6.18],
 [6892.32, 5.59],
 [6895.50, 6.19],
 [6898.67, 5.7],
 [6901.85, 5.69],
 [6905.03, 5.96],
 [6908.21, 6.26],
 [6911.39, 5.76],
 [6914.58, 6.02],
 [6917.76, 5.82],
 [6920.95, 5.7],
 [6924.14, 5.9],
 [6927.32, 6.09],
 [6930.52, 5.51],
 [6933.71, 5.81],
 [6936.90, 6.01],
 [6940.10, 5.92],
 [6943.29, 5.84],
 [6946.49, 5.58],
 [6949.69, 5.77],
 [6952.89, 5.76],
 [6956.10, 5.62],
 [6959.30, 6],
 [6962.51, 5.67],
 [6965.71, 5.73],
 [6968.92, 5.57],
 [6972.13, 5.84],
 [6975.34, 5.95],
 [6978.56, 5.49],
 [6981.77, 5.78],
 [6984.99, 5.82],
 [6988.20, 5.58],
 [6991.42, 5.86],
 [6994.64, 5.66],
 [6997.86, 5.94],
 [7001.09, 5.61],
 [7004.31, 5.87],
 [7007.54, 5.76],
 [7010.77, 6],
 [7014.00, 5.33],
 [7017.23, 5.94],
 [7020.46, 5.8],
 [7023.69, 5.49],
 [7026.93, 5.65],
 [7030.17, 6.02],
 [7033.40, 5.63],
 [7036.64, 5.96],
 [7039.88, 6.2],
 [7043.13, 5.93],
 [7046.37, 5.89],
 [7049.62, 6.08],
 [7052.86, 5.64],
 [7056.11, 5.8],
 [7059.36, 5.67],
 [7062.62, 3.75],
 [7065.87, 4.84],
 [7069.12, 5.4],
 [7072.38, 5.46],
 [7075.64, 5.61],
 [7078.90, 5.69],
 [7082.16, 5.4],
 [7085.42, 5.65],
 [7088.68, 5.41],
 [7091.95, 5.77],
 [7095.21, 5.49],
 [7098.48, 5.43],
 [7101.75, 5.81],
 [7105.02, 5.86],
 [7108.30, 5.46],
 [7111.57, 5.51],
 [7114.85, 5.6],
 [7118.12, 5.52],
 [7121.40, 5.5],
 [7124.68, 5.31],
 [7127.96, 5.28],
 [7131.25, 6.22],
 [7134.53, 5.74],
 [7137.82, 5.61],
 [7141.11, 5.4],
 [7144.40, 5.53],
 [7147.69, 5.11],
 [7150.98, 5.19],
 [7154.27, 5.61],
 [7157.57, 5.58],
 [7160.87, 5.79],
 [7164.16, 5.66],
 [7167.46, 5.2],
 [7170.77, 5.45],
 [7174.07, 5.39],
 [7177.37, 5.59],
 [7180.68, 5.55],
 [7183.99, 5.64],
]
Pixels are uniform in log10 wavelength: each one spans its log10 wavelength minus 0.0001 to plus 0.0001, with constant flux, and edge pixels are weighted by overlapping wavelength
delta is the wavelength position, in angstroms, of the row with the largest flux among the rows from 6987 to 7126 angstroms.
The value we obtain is 7039.88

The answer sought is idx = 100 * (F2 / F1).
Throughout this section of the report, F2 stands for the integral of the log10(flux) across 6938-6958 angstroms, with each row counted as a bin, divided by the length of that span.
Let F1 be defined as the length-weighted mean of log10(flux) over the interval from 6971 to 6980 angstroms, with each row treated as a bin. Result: 100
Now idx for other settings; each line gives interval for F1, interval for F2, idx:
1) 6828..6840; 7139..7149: 97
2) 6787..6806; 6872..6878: 102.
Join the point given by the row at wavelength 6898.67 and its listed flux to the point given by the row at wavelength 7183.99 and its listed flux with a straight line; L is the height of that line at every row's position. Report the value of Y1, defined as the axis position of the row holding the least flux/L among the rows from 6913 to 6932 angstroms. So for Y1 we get 6930.52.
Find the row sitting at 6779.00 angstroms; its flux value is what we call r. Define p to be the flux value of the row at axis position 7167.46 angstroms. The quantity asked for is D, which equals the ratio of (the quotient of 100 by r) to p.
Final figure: 3.85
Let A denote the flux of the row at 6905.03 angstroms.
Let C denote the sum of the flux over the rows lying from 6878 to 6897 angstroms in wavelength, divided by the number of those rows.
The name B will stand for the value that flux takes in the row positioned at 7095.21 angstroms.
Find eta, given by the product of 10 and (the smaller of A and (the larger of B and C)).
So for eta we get 58.8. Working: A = 5.96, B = 5.49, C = 5.88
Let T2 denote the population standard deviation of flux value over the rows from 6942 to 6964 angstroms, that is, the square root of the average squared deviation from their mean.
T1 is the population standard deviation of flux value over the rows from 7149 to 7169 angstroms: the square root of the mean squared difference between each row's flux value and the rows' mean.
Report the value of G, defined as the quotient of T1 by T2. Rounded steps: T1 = 0.23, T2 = 0.13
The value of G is 1.7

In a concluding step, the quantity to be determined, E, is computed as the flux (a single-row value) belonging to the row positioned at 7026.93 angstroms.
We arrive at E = 5.65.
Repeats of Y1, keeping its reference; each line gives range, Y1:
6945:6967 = 6946.49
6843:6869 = 6857.50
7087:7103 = 7088.68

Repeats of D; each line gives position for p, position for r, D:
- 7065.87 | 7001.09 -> 3.68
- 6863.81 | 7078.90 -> 3.08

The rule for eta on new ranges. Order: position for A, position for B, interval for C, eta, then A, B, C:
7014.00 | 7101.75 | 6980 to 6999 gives 53.3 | 5.33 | 5.81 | 5.77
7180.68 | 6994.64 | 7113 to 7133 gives 55.5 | 5.55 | 5.66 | 5.57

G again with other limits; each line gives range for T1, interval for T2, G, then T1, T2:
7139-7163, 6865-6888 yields 1.0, 0.22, 0.22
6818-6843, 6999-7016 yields 1.2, 0.27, 0.23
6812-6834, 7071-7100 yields 2.8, 0.36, 0.13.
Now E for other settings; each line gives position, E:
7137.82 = 5.61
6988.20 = 5.58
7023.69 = 5.49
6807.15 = 5.69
